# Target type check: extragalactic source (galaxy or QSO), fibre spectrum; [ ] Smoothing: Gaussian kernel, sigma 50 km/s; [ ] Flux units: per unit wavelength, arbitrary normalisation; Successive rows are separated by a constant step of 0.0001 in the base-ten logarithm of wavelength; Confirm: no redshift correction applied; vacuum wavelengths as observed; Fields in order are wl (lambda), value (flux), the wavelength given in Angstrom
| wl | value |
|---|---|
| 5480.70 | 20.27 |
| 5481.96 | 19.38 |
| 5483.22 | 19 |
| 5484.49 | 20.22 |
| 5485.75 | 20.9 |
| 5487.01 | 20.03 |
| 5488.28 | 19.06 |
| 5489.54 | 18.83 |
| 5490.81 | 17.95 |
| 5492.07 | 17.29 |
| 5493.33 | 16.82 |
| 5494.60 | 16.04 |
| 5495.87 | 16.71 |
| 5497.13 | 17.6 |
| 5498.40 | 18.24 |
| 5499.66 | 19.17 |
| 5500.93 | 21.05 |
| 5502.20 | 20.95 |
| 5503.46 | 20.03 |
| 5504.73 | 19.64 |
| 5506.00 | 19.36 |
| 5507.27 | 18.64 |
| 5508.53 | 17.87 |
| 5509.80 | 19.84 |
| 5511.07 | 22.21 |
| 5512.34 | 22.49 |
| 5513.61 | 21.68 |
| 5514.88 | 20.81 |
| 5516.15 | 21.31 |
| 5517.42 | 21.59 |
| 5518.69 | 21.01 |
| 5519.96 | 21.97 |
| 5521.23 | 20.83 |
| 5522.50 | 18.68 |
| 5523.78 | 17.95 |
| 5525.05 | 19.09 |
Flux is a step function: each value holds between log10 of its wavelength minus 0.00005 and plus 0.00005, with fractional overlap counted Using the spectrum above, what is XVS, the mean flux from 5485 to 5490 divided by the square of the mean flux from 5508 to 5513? 0.0464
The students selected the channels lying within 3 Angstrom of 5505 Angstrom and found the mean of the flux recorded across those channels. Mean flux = 20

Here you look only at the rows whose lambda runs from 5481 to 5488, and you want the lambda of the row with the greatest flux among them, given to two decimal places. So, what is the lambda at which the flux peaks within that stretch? 5485.75 Angstrom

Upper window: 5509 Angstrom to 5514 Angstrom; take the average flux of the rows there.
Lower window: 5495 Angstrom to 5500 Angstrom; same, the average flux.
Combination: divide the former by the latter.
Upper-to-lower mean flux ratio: 1.20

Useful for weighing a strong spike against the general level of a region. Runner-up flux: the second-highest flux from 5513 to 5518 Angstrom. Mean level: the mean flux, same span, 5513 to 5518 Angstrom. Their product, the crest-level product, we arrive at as 461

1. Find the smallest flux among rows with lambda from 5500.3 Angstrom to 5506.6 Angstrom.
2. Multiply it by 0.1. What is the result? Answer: 1.94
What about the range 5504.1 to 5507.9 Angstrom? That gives 1.86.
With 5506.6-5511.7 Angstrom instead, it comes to 1.79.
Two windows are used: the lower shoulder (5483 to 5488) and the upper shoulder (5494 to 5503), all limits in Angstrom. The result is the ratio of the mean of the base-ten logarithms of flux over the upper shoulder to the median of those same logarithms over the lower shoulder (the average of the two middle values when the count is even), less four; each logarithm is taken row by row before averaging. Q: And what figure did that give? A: -3.03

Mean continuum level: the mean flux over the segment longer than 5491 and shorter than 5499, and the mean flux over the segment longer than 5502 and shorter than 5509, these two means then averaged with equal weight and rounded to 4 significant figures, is 18.27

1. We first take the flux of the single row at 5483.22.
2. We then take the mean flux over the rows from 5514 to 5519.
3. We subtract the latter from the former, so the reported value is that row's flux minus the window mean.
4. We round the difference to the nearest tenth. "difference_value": -2.2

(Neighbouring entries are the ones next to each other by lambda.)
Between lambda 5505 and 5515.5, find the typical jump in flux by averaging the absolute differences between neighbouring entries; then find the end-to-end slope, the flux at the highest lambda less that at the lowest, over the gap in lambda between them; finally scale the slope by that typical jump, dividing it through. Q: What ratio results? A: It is 0.15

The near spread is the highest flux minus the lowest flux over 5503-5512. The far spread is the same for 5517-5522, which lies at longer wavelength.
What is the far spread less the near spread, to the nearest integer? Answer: -3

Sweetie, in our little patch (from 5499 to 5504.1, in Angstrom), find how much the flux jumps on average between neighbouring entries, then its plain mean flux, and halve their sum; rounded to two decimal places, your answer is 10.63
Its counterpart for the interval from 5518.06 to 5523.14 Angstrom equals 11.02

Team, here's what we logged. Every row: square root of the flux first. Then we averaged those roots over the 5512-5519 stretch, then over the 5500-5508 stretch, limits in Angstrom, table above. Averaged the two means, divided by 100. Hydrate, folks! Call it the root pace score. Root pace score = 0.0455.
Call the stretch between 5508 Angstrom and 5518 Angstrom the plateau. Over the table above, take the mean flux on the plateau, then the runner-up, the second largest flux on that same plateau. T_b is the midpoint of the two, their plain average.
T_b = 21.6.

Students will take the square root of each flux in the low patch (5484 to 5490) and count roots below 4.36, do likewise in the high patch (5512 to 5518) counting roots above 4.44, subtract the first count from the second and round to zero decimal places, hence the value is 4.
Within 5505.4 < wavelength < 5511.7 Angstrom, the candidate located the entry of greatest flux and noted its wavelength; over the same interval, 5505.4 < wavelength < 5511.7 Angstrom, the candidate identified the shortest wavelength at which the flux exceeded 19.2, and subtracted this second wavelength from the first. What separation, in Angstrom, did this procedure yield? 5.1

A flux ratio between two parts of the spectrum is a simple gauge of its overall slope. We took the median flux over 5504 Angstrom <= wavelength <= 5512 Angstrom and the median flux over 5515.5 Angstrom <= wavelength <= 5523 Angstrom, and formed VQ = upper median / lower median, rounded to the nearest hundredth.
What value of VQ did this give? 1.09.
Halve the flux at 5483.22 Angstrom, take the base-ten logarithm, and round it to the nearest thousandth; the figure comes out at 0.978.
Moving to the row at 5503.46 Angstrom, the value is 1.001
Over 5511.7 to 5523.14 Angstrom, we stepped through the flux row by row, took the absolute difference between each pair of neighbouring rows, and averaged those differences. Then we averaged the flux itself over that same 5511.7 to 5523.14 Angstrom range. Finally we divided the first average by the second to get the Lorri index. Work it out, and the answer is 0.043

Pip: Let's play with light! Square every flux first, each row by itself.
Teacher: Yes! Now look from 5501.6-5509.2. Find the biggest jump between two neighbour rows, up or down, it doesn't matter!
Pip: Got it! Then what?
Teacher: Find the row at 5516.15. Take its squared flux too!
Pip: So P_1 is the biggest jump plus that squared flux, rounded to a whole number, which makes 492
